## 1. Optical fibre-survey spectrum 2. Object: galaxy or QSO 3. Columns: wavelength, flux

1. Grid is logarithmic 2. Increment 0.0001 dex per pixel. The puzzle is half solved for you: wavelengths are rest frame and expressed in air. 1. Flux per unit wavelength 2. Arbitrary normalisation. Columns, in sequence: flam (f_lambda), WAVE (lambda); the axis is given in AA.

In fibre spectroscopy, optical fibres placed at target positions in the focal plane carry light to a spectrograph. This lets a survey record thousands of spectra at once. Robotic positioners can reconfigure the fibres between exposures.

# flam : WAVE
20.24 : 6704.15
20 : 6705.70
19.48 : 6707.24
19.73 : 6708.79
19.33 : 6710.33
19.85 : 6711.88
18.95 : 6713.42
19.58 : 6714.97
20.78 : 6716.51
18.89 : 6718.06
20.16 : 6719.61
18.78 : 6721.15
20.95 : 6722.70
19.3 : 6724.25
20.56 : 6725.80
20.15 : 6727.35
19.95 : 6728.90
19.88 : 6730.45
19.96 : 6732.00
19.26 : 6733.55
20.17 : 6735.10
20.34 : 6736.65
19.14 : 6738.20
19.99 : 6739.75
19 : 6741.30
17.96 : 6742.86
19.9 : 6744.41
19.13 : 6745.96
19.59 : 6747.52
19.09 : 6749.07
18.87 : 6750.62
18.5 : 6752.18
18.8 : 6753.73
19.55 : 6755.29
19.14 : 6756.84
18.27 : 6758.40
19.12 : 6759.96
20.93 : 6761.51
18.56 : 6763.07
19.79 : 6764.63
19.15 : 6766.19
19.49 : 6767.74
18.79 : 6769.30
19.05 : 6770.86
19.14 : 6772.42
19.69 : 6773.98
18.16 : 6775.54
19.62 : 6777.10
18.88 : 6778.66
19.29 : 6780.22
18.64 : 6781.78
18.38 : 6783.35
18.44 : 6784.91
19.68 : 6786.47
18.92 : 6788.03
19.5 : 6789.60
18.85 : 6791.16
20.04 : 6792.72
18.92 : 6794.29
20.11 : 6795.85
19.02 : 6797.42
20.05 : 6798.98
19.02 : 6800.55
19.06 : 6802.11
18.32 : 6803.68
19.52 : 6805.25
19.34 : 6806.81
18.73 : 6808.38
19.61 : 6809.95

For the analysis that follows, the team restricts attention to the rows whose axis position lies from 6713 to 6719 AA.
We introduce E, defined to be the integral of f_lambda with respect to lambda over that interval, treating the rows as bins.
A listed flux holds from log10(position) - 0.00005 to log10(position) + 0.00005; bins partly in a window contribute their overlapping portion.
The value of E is 118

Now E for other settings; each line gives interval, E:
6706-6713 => 137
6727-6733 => 120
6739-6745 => 115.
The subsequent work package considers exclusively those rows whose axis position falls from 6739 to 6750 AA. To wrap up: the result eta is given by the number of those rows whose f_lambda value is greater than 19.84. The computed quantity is 2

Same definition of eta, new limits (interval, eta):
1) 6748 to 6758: 0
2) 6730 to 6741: 5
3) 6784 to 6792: 0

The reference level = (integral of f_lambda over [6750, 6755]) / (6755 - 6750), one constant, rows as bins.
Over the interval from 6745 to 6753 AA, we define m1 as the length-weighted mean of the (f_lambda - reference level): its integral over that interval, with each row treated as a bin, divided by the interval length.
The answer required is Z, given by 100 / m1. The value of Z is 364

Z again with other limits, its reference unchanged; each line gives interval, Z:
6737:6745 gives 216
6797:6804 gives 271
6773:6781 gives 287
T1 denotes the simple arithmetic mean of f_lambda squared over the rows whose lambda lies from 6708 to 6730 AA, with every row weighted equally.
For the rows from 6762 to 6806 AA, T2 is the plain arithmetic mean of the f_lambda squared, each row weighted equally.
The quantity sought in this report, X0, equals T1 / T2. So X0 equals 1.07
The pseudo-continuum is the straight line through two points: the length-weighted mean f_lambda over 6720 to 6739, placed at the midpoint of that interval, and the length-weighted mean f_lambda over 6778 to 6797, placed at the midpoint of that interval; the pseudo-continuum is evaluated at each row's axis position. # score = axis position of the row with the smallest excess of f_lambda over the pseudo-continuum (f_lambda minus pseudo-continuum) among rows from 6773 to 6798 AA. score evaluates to 6775.54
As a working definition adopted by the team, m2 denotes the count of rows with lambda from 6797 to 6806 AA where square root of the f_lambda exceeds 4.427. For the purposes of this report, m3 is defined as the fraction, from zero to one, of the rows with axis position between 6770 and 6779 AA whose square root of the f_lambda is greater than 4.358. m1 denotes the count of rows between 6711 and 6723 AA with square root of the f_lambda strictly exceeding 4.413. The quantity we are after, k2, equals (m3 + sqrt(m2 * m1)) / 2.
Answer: 1.5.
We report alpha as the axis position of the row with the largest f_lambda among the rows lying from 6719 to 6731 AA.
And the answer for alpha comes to 6722.70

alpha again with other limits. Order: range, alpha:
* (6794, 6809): 6795.85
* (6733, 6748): 6736.65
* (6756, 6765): 6761.51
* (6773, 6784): 6773.98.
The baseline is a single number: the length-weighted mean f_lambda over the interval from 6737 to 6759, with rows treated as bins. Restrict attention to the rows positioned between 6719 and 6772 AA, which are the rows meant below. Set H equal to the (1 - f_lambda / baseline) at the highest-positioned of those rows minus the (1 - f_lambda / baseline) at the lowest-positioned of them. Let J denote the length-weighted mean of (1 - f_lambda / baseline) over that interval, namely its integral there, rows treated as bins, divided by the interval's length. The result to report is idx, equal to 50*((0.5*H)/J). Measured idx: -80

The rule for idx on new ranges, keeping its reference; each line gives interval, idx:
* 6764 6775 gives -15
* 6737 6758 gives 0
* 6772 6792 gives 87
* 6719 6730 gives -6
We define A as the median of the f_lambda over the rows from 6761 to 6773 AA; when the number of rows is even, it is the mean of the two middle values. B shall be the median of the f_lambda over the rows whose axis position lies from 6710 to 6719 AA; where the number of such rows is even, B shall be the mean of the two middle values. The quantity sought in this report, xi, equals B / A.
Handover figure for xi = 1.02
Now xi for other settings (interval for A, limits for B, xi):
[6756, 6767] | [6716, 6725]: 1.03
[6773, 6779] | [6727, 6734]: 1.04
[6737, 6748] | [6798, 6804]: 0.99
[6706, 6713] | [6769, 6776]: 0.97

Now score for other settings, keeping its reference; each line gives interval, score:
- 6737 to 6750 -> 6742.86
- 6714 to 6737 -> 6721.15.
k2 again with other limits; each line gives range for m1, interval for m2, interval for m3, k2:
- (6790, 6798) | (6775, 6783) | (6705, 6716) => 1.1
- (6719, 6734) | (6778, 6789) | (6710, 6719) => 1.7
